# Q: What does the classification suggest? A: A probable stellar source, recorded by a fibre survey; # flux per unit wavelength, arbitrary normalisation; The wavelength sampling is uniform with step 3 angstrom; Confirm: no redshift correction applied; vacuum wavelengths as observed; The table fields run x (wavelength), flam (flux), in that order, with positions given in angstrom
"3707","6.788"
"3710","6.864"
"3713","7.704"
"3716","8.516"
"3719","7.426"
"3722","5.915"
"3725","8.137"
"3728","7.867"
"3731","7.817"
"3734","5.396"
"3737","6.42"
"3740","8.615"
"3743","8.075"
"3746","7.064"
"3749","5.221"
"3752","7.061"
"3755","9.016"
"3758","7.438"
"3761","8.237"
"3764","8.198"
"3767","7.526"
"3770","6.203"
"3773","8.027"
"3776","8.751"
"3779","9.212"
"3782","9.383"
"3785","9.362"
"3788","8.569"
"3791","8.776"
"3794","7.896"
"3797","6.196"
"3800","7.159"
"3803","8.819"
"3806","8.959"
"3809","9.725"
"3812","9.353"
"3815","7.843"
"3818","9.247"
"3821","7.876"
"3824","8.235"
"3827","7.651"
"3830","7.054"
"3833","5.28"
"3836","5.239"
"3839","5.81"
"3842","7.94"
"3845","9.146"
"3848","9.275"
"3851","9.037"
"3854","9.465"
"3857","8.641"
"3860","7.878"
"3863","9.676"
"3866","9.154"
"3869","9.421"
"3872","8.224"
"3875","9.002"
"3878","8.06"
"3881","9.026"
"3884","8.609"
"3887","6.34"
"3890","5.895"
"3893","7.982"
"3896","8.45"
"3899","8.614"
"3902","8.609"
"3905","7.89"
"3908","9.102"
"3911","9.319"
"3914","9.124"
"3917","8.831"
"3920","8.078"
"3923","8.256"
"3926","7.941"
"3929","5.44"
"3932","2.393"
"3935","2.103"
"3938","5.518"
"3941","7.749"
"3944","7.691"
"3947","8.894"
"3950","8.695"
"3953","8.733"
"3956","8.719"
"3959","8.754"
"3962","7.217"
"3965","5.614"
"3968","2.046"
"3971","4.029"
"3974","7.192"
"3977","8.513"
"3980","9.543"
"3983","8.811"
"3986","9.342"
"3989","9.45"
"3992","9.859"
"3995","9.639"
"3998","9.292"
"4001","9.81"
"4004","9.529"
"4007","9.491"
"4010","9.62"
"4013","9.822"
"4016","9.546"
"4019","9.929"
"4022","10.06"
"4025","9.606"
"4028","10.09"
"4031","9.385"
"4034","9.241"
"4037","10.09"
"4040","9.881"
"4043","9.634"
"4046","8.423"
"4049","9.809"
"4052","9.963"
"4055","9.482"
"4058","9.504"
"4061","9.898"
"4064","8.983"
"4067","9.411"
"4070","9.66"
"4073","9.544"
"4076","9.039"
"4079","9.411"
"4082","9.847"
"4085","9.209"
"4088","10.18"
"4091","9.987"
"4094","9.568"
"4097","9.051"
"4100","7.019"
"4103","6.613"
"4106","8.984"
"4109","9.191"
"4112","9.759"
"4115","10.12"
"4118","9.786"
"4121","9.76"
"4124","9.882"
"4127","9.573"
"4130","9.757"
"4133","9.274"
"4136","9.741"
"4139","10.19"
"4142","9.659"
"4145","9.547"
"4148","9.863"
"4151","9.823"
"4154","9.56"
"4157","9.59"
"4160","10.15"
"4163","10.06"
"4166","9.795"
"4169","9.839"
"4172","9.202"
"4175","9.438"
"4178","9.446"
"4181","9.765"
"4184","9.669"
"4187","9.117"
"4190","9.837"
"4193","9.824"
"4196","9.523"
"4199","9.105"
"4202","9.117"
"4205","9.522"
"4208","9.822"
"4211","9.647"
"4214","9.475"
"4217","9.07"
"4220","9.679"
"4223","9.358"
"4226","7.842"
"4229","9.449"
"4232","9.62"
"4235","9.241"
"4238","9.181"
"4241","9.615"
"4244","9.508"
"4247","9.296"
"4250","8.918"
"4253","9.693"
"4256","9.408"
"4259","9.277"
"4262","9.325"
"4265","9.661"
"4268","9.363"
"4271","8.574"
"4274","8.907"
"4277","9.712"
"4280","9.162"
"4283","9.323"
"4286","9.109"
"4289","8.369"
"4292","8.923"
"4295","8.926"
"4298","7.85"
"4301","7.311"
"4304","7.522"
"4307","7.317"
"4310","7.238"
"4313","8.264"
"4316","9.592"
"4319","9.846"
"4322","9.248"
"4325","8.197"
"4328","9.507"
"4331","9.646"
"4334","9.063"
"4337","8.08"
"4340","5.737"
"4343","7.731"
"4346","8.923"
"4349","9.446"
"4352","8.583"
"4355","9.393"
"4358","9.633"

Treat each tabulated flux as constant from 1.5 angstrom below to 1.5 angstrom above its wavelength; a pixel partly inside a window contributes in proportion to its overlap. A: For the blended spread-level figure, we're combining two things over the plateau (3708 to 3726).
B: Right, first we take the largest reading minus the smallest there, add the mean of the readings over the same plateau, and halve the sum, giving 5.0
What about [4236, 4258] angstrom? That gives 5.1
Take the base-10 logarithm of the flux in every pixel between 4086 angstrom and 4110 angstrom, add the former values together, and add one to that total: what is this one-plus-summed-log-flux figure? 8.53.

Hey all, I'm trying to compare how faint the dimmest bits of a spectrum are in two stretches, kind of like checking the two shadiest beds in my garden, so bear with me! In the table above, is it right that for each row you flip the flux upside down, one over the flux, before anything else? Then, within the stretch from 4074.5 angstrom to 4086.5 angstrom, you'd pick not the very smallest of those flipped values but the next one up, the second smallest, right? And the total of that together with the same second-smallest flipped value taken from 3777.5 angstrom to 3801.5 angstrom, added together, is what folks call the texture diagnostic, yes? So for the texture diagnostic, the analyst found 0.213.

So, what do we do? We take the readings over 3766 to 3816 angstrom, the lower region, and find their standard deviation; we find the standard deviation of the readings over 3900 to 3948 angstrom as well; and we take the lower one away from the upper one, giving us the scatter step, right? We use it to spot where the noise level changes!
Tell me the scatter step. 1.2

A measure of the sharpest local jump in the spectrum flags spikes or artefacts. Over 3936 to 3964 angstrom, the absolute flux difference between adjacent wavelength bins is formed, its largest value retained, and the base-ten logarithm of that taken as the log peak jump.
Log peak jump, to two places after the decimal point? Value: 0.35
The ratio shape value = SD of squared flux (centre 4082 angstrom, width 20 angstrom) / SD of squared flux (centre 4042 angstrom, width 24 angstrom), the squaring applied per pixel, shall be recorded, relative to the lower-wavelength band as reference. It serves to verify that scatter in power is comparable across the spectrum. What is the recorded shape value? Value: 0.8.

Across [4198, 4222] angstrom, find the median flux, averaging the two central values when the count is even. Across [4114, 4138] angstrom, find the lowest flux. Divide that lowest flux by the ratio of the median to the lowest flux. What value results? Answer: 9.1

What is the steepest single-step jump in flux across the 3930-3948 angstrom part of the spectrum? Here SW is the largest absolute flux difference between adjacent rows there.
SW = 3.4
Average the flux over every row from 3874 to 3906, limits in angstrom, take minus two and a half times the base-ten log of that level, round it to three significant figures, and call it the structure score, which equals -2.26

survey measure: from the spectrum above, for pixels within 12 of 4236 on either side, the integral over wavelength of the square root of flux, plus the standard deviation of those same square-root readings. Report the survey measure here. 72.9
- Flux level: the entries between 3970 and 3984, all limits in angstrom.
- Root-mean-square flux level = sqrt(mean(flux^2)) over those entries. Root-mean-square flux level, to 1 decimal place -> 7.9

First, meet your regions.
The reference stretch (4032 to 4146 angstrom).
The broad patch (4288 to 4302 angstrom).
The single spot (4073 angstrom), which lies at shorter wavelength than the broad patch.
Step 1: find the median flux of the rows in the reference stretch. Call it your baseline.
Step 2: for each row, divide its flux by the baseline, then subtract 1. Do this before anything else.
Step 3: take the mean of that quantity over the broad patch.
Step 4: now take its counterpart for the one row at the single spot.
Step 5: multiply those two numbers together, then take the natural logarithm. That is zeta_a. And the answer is -7.1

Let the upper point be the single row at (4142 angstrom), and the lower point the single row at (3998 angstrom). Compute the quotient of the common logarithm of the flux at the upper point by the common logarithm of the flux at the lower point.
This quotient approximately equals 1.02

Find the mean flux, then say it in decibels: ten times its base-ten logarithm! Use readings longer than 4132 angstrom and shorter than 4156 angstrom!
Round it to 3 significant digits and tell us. 9.87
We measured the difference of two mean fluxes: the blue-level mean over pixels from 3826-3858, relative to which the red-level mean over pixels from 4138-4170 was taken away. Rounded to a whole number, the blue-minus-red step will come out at -2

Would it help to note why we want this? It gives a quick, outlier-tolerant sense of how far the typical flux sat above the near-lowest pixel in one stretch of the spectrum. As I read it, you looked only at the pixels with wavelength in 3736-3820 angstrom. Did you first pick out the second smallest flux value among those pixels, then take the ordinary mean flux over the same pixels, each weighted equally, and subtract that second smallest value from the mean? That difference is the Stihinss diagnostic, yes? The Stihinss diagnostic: 1.9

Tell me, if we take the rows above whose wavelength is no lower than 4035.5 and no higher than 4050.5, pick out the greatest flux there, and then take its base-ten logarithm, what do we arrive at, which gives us 1.00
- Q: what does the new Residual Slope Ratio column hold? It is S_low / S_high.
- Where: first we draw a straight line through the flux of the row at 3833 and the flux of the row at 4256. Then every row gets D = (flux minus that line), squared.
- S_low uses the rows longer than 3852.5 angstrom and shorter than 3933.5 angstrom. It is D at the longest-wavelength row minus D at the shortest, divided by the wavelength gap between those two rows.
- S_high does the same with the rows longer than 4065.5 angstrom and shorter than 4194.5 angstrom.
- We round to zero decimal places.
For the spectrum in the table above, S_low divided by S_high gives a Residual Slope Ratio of 1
